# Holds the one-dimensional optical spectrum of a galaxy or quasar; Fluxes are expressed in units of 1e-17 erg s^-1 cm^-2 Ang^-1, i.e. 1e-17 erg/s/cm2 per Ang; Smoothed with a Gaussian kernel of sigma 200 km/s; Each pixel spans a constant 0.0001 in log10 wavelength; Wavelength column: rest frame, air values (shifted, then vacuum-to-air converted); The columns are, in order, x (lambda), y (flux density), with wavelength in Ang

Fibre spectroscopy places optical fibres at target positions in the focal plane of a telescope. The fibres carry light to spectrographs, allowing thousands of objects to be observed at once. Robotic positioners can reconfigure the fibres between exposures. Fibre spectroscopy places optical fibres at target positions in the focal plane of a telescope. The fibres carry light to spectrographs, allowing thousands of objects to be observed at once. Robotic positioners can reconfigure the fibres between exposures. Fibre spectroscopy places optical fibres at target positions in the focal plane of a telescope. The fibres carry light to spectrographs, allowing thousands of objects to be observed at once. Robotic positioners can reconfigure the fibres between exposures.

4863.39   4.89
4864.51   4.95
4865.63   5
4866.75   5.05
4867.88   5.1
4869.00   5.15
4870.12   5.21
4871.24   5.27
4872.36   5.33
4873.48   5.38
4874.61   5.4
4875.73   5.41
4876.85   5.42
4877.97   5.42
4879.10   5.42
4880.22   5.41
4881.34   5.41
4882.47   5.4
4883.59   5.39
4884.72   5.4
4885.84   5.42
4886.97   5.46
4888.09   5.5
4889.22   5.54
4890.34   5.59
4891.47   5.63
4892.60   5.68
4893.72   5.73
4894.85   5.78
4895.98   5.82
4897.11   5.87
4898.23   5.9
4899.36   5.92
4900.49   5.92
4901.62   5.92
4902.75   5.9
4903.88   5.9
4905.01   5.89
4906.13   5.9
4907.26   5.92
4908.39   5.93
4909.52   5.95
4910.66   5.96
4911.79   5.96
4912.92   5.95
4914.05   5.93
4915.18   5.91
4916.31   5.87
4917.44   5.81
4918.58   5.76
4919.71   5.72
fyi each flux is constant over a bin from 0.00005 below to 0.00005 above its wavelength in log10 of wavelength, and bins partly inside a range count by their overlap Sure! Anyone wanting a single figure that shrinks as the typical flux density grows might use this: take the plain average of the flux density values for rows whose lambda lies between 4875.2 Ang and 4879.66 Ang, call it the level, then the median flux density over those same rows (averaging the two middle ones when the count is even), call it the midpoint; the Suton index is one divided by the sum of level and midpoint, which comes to 0.0923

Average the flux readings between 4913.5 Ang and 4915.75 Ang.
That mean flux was 5.9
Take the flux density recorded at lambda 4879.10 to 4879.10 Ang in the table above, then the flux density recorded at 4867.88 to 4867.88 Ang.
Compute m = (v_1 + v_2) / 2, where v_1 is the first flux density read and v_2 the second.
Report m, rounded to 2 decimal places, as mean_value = 5.26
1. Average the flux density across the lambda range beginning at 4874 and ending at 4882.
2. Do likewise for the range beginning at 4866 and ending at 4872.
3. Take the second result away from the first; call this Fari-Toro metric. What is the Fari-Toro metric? 0.26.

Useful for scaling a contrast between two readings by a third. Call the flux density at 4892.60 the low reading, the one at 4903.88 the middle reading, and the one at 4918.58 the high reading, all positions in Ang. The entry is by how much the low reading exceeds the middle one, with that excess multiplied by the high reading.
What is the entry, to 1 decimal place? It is -1.3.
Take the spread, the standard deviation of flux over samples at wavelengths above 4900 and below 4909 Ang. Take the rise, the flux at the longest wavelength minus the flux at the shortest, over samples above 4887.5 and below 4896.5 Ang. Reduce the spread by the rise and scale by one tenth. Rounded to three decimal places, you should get -0.031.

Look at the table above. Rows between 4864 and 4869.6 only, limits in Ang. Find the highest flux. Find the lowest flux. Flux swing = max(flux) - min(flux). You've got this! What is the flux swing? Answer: 0.20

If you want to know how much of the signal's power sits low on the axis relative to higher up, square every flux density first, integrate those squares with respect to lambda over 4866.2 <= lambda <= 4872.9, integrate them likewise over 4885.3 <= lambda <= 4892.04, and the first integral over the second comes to 0.88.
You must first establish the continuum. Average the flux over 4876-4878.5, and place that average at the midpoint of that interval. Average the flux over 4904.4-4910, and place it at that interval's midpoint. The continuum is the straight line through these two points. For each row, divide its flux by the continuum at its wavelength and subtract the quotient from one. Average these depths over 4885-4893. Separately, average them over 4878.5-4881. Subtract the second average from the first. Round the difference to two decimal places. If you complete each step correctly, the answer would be 0.00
